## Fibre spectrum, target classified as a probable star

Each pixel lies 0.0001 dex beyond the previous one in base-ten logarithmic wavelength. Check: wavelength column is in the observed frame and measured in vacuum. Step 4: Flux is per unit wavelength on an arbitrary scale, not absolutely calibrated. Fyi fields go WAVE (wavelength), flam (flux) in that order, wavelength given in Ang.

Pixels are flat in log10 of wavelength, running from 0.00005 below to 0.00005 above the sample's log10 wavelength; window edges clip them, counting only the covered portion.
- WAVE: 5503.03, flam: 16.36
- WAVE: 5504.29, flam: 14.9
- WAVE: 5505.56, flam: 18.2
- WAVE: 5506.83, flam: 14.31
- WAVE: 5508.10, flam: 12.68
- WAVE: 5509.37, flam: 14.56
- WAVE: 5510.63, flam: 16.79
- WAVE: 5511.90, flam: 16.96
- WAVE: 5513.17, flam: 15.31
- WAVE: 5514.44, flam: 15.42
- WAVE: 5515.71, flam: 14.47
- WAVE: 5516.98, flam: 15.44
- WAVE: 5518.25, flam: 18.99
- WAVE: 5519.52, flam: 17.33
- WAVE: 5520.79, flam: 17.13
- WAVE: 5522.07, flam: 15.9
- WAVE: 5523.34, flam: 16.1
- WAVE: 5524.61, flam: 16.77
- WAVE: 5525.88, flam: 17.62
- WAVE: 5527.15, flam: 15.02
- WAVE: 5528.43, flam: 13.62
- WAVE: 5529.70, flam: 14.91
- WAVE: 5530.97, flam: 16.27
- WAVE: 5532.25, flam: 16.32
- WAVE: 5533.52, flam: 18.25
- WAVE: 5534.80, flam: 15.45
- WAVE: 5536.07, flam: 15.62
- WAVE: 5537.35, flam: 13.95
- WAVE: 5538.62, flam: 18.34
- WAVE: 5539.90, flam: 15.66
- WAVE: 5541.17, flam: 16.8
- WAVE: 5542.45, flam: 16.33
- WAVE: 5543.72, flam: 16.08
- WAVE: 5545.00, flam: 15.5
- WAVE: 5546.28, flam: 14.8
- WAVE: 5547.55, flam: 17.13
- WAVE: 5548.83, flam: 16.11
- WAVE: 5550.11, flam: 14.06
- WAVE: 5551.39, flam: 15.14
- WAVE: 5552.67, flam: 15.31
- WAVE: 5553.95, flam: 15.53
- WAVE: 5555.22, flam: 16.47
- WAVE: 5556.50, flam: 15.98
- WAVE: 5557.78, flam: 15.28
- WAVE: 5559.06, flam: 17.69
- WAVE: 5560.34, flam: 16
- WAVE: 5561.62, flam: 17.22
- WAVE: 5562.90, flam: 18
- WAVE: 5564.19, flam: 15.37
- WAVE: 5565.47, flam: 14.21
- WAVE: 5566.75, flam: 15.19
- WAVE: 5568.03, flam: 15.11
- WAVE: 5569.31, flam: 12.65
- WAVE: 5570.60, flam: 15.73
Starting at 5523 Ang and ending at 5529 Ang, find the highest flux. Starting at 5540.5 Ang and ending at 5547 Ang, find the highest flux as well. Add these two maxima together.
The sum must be 34.4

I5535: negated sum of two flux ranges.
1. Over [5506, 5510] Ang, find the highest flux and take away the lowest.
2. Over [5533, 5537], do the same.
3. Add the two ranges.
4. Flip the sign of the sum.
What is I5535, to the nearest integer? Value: -5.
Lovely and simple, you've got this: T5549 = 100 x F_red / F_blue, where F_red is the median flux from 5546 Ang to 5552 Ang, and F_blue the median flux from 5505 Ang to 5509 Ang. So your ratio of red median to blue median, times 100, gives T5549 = 106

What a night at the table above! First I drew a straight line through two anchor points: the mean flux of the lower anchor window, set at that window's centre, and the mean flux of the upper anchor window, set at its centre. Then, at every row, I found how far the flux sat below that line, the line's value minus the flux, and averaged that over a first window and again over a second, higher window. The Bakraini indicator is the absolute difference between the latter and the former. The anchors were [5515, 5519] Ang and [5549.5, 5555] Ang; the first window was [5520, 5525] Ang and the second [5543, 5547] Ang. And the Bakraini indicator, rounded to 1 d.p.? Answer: 0.2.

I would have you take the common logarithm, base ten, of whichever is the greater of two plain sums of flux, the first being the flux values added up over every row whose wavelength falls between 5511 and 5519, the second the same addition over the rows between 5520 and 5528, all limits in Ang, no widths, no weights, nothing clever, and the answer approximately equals 1.99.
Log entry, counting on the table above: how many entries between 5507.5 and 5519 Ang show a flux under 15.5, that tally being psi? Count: 6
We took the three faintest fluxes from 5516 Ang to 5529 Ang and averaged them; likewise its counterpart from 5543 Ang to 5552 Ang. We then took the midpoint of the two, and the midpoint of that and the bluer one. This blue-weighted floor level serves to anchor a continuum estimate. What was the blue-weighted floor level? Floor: 14.7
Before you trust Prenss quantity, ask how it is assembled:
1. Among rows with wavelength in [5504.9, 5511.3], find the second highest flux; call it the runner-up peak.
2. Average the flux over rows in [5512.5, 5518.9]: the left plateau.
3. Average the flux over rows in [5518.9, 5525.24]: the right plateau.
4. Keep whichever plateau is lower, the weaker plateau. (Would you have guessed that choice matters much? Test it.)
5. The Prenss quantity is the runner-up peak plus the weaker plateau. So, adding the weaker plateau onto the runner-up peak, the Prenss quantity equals 32.7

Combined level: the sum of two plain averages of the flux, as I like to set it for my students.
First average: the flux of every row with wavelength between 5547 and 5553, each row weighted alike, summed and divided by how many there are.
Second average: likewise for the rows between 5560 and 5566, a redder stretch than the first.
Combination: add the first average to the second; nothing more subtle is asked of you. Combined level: 31.7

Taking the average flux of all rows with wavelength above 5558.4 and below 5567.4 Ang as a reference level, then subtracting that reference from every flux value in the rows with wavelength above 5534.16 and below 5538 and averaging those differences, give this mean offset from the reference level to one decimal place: -1.2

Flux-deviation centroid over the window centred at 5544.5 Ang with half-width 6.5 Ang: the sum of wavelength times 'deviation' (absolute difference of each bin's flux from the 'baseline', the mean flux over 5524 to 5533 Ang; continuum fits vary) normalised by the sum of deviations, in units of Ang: 5544.2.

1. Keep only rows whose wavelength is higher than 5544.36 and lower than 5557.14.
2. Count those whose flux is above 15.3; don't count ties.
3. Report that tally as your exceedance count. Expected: 7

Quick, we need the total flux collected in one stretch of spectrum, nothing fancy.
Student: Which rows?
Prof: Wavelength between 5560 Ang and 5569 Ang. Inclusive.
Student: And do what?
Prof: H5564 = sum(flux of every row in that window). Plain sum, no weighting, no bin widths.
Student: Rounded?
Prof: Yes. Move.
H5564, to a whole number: 111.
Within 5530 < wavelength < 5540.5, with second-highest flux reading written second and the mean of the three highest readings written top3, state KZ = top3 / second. 0.97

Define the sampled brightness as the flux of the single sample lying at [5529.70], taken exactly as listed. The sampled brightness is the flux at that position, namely 14.91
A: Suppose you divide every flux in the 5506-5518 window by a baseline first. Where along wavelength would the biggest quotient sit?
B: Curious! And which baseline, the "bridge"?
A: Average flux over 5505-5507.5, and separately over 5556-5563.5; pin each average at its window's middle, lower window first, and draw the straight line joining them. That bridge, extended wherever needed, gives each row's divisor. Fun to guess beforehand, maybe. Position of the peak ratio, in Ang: 5511.90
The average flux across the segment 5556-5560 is 16.3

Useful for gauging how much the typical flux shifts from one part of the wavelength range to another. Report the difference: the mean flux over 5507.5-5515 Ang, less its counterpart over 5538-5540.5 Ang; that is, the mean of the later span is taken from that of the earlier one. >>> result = -1.7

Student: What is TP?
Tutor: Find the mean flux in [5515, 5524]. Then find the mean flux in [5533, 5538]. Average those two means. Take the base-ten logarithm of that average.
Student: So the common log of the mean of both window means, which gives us 1.21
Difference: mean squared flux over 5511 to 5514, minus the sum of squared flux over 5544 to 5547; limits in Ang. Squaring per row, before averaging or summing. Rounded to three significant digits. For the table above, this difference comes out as -198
